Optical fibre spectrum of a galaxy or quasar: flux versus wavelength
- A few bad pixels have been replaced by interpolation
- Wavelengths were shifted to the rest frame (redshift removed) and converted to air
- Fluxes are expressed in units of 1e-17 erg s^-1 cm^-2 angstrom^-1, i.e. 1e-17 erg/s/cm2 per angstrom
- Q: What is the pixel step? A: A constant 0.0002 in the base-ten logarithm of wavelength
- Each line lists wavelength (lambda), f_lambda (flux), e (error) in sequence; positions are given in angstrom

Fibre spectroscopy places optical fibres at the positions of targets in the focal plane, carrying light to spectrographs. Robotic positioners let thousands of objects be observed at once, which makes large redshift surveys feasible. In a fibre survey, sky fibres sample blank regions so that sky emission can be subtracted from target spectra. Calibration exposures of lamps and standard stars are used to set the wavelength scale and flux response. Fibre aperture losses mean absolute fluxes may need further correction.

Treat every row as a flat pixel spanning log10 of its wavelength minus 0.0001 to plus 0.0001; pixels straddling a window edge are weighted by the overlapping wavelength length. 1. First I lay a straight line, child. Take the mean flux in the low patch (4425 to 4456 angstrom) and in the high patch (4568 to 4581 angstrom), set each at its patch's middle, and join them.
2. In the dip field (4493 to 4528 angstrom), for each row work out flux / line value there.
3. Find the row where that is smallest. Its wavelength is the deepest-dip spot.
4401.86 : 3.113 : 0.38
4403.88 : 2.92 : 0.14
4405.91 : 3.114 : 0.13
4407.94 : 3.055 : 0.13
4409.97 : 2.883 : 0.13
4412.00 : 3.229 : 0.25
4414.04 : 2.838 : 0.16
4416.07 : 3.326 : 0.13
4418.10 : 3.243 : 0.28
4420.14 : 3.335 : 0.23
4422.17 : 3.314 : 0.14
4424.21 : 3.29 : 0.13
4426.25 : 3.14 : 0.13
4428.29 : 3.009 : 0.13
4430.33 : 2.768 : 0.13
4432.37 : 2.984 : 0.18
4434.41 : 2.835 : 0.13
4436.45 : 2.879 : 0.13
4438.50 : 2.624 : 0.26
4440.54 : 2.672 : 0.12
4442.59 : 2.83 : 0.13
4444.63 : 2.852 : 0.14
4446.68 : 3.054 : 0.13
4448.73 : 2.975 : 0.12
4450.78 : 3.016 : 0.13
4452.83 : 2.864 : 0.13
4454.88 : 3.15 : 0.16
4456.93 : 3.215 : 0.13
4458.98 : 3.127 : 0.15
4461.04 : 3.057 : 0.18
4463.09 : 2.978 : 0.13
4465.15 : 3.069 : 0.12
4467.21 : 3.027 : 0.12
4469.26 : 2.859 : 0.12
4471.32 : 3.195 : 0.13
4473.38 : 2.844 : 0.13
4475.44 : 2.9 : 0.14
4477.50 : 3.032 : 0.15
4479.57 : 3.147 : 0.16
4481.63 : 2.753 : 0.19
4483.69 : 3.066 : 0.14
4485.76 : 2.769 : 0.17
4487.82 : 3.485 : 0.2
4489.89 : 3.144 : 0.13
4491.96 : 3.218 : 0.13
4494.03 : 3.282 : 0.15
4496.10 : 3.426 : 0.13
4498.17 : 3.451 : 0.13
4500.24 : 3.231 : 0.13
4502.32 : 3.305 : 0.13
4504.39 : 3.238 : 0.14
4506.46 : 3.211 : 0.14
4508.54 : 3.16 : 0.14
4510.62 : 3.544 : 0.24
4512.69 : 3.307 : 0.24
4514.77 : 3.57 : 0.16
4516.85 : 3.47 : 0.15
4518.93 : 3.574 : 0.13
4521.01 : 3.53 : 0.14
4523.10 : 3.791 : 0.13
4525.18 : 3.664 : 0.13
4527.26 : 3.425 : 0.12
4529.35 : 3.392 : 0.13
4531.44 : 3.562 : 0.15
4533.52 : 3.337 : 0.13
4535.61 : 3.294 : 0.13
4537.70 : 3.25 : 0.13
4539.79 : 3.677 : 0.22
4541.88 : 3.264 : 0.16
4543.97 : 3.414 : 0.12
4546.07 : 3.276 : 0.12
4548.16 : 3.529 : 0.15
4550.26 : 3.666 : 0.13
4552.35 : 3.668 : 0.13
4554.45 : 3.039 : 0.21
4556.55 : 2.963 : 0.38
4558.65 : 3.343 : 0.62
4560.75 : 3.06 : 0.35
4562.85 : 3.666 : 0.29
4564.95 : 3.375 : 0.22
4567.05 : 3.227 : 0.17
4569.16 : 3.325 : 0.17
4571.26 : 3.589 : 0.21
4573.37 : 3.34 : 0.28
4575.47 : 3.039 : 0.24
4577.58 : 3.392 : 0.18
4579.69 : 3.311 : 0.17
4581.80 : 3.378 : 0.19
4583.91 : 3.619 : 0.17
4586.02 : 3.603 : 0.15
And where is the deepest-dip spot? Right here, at 4508.54 angstrom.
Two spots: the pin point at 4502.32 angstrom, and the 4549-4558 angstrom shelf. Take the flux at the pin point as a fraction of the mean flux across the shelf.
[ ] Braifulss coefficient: 0.99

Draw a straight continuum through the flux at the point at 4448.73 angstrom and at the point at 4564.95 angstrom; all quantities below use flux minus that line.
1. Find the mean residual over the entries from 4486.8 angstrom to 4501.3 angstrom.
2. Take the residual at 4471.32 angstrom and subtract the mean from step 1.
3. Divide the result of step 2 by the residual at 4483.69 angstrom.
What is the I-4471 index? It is 1.6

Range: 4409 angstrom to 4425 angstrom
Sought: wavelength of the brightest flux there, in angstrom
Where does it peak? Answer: 4420.14 angstrom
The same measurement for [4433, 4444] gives 4436.45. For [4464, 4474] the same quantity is 4471.32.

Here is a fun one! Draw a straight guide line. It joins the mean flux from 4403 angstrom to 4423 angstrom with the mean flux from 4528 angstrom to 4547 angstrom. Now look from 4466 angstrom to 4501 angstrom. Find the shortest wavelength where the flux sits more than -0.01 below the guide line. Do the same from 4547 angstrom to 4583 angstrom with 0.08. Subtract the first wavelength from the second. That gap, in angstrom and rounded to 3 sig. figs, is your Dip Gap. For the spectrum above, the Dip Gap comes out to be 87.2 angstrom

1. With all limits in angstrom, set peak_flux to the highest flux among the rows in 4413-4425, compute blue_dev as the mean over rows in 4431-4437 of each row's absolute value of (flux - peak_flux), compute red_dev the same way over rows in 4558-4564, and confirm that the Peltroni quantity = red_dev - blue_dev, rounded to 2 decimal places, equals -0.23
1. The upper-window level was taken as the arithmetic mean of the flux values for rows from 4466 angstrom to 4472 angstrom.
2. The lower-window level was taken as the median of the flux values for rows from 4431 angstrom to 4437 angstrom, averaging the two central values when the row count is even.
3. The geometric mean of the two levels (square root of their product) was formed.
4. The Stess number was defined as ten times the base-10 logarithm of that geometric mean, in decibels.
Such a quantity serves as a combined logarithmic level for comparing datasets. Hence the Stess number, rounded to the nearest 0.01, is 4.70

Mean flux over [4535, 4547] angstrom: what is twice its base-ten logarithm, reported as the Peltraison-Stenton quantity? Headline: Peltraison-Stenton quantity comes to 1.05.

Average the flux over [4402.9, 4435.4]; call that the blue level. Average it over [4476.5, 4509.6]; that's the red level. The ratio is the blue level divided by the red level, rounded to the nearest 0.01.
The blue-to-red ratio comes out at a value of 0.97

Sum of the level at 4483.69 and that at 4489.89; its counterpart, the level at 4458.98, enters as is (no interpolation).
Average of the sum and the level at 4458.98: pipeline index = 4.67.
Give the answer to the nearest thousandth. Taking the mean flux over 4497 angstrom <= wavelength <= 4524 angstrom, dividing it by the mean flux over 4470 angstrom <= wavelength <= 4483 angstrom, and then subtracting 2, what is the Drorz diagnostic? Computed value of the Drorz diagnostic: -0.854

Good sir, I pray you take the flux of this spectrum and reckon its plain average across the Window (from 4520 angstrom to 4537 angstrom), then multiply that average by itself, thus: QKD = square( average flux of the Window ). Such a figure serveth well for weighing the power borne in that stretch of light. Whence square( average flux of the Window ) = 12.2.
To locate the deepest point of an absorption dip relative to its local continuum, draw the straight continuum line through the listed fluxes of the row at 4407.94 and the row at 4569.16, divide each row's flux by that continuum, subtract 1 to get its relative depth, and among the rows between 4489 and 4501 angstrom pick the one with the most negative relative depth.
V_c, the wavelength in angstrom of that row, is 4489.89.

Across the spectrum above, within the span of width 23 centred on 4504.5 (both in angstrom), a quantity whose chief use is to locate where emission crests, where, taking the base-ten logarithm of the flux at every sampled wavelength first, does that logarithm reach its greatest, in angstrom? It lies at 4514.77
